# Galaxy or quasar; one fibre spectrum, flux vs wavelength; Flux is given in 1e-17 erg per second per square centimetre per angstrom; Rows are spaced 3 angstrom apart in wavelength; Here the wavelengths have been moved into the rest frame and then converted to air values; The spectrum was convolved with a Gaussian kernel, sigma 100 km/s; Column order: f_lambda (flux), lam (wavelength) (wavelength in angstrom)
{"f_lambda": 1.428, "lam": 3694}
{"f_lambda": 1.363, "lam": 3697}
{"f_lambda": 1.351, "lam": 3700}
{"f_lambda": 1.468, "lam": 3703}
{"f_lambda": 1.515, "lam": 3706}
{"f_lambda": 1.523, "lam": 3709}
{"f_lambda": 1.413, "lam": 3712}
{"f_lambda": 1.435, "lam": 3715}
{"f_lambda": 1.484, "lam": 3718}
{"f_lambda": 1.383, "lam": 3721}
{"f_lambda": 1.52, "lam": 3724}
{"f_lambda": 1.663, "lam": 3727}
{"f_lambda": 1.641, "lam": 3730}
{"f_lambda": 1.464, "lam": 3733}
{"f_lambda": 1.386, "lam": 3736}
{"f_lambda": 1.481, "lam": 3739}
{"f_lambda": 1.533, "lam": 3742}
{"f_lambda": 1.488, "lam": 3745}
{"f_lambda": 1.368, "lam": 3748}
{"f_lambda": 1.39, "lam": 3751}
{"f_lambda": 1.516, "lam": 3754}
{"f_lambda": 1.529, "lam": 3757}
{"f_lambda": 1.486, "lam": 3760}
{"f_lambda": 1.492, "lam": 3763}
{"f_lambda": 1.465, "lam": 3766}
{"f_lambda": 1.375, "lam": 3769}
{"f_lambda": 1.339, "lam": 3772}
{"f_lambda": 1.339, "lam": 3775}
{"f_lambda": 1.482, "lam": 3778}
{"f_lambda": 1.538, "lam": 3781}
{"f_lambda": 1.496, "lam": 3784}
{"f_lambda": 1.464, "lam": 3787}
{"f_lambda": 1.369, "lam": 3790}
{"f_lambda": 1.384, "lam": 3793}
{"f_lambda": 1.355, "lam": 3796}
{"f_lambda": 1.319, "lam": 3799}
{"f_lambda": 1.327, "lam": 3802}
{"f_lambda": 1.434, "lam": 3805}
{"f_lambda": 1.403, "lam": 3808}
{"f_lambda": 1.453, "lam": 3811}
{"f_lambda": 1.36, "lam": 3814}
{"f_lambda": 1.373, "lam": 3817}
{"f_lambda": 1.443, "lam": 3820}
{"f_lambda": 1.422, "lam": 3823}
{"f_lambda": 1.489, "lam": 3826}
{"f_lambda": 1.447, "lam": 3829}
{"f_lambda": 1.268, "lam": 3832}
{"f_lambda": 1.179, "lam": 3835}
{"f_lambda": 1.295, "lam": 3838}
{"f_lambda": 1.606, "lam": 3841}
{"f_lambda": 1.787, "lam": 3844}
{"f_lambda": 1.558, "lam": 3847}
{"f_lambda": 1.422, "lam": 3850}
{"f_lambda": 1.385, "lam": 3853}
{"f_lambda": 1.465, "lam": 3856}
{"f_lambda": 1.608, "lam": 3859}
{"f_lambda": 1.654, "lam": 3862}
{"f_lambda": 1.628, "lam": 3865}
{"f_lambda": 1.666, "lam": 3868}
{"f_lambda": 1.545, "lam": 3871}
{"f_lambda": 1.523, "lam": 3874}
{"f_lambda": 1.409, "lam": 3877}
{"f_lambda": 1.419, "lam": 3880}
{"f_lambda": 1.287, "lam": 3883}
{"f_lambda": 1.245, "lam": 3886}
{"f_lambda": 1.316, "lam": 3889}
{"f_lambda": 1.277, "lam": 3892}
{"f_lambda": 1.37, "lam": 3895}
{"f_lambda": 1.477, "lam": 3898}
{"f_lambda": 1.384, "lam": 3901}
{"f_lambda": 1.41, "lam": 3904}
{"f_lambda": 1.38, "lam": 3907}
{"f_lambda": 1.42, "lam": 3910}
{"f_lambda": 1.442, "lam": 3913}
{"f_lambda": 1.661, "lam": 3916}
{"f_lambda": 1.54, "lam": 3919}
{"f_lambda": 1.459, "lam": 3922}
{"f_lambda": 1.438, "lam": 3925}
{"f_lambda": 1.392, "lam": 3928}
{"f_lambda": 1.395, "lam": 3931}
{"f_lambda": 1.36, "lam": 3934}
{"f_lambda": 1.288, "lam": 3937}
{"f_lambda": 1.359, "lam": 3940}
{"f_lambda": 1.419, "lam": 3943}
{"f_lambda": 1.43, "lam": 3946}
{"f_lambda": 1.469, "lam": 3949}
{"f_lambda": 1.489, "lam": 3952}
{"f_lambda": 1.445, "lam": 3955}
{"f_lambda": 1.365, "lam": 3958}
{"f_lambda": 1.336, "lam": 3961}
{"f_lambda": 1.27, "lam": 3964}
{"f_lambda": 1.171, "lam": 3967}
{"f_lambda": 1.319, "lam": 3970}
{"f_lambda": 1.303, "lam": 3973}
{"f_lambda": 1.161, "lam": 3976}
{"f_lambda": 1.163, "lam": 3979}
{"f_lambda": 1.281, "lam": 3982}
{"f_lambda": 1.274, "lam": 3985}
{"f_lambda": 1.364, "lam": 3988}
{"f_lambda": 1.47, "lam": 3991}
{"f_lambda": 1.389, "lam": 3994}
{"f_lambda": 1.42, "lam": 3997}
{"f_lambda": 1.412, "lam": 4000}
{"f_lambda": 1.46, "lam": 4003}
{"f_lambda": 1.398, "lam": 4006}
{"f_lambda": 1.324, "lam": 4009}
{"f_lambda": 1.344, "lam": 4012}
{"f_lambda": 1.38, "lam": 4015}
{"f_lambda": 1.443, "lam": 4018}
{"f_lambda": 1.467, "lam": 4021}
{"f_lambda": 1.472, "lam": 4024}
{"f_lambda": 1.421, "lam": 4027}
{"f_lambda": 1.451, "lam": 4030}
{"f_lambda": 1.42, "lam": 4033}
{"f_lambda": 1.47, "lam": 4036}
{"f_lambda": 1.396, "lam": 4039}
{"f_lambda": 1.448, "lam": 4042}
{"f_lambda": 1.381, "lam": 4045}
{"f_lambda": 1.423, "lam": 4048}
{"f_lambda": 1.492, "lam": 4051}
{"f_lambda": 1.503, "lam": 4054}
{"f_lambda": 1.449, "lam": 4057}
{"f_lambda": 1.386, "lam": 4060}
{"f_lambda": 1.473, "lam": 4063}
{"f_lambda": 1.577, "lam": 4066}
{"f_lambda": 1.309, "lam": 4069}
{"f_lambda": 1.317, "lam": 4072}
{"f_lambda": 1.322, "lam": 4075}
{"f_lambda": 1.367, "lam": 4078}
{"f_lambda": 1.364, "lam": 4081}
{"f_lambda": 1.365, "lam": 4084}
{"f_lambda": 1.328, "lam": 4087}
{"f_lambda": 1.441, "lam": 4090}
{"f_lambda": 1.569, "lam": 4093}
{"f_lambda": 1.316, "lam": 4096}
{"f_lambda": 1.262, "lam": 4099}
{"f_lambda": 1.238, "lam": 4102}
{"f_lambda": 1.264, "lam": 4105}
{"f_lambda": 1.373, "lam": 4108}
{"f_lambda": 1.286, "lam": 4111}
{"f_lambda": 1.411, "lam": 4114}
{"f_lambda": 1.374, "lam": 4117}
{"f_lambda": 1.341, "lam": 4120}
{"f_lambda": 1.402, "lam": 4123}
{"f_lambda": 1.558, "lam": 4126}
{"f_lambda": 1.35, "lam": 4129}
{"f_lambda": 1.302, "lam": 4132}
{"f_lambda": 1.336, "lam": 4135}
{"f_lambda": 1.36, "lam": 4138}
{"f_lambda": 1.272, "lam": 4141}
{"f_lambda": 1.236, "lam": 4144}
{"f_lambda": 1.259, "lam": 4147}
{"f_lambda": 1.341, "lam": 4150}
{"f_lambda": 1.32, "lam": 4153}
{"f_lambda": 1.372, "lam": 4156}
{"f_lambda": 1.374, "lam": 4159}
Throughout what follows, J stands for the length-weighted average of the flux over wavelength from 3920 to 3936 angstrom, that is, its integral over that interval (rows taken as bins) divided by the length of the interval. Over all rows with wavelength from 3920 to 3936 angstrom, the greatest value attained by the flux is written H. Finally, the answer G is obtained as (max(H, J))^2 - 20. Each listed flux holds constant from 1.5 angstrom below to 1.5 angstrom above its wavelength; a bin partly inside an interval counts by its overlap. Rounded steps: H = 1.459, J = 1.41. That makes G -17.87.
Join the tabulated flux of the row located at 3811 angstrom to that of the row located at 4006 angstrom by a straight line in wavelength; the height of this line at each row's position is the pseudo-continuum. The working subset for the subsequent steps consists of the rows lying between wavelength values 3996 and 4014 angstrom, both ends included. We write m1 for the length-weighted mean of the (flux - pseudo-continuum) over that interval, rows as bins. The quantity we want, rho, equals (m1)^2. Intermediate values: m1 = -0.01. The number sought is 0.0000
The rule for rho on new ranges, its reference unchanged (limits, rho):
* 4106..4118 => 0.0001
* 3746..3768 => 0.0000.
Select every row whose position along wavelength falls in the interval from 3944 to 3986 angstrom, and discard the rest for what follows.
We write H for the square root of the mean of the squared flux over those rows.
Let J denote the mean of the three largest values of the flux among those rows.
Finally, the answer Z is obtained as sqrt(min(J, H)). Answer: 1.15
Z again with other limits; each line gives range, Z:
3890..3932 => 1.20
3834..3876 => 1.24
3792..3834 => 1.18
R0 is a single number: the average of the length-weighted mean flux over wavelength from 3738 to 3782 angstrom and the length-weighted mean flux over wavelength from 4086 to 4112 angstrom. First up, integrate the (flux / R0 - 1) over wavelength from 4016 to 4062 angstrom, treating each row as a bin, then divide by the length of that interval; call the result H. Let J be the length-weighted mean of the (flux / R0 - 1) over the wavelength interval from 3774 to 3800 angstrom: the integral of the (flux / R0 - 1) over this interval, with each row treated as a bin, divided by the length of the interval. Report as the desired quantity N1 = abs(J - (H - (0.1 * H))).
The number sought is 0.012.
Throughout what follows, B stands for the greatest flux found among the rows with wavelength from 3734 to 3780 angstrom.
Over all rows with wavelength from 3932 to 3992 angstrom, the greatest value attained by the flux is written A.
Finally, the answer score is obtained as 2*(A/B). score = 1.94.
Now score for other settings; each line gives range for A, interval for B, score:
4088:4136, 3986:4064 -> 2.09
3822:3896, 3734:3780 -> 2.33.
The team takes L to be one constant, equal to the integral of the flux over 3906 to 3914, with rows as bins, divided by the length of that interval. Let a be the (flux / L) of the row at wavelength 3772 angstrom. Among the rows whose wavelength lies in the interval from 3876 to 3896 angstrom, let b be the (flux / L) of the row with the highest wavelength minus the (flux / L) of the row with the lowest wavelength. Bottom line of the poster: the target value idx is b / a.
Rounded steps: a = 0.947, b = -0.028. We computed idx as -0.029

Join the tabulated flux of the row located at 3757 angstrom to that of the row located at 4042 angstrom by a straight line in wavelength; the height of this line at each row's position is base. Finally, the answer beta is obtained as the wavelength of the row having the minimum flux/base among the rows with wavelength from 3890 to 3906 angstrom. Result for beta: 3892 angstrom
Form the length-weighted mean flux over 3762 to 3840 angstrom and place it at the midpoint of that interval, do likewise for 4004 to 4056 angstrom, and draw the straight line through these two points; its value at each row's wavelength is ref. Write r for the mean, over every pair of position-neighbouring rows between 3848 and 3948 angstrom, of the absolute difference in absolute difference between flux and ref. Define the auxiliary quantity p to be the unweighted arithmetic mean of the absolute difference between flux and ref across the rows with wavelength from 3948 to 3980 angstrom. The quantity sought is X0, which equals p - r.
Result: 0.073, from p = 0.128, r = 0.055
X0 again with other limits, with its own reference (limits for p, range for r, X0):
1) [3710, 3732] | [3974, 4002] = 0.085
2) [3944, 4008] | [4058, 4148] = 0.044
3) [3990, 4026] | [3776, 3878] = -0.021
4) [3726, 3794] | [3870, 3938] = 0.034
